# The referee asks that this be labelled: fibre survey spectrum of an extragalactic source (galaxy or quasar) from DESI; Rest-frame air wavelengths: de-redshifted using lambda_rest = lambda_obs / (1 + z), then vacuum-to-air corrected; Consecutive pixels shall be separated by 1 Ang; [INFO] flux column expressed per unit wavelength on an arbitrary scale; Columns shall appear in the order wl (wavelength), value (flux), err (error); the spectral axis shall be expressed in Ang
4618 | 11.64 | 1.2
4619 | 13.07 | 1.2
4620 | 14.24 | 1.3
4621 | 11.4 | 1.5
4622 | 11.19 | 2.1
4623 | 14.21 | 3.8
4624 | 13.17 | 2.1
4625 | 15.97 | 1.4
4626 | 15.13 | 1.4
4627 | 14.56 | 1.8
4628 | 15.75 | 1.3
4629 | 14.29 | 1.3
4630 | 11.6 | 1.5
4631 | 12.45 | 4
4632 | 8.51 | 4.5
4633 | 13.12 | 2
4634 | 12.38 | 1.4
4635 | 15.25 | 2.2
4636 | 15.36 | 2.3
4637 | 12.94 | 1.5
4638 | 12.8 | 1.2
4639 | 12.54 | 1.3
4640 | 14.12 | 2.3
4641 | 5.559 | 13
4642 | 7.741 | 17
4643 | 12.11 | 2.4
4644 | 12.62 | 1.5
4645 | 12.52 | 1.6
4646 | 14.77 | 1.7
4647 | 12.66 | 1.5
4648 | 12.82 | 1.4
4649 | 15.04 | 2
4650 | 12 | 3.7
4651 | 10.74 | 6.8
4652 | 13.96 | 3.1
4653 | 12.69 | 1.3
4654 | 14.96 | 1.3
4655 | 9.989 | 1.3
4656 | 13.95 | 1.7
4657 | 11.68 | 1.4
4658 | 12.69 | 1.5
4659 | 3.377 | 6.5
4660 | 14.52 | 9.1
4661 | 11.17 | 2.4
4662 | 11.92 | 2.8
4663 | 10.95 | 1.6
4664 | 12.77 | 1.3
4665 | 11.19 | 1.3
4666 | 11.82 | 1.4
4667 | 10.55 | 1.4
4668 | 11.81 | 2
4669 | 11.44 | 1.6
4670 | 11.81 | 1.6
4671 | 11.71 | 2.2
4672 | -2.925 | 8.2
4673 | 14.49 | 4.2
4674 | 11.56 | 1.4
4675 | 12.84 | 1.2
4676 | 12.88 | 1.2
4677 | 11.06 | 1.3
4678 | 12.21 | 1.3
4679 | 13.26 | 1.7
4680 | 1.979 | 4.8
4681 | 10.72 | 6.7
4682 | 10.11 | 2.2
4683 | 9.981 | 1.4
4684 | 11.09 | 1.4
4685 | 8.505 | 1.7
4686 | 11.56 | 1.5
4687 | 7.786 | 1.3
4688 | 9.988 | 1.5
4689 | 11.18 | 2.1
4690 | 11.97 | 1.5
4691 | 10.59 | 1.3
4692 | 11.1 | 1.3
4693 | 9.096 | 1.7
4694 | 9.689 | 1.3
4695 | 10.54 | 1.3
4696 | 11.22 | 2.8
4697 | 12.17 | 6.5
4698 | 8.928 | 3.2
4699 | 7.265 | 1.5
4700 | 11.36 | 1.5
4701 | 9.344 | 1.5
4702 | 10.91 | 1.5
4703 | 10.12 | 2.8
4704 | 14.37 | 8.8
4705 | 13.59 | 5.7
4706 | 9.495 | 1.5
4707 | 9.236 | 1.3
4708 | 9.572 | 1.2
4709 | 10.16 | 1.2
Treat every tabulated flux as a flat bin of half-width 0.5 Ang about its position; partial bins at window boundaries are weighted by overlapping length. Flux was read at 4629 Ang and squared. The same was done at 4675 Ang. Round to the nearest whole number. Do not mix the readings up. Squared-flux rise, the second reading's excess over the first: -39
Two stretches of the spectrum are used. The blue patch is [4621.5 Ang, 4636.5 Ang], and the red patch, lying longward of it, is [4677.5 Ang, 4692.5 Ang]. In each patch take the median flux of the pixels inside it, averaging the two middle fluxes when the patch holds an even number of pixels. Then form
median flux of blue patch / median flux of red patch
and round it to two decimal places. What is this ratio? 1.33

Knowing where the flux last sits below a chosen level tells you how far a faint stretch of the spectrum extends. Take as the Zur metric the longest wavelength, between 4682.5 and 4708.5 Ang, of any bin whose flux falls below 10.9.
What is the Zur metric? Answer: 4708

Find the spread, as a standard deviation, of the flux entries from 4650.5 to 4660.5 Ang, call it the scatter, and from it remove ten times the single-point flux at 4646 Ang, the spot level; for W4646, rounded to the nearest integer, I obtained -144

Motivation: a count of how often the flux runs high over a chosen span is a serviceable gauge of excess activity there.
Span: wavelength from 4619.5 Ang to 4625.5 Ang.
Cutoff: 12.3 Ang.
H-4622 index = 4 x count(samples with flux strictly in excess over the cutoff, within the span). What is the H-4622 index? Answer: 16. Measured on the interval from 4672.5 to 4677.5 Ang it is 12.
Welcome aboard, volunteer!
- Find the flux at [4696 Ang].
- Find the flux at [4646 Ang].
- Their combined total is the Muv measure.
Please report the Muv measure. 26.0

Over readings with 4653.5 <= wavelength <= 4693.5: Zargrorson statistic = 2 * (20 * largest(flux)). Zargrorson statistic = 598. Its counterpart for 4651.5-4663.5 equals 598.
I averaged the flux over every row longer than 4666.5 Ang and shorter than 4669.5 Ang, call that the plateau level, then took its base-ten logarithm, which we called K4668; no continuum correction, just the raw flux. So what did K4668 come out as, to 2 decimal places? 1.05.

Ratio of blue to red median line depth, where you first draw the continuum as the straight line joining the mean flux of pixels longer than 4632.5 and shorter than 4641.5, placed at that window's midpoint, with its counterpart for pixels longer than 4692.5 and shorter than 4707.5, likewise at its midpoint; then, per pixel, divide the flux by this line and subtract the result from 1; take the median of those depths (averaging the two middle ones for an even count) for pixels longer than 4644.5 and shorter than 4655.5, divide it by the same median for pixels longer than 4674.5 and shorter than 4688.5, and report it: -1.5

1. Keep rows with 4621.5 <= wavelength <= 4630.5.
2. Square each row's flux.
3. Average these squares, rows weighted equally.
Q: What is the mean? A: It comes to 198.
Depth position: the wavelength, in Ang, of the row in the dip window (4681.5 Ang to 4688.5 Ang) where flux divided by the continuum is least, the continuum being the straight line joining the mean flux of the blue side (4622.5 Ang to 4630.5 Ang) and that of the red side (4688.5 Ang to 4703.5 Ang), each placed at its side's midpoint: 4687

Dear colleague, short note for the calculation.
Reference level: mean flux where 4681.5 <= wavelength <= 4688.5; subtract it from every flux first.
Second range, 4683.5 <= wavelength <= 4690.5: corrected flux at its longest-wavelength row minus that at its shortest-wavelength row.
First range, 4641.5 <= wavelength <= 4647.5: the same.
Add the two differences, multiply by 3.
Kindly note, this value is 17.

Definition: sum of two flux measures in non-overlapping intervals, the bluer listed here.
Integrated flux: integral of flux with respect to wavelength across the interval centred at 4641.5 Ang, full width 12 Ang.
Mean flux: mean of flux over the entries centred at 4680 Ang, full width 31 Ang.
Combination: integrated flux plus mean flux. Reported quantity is 156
